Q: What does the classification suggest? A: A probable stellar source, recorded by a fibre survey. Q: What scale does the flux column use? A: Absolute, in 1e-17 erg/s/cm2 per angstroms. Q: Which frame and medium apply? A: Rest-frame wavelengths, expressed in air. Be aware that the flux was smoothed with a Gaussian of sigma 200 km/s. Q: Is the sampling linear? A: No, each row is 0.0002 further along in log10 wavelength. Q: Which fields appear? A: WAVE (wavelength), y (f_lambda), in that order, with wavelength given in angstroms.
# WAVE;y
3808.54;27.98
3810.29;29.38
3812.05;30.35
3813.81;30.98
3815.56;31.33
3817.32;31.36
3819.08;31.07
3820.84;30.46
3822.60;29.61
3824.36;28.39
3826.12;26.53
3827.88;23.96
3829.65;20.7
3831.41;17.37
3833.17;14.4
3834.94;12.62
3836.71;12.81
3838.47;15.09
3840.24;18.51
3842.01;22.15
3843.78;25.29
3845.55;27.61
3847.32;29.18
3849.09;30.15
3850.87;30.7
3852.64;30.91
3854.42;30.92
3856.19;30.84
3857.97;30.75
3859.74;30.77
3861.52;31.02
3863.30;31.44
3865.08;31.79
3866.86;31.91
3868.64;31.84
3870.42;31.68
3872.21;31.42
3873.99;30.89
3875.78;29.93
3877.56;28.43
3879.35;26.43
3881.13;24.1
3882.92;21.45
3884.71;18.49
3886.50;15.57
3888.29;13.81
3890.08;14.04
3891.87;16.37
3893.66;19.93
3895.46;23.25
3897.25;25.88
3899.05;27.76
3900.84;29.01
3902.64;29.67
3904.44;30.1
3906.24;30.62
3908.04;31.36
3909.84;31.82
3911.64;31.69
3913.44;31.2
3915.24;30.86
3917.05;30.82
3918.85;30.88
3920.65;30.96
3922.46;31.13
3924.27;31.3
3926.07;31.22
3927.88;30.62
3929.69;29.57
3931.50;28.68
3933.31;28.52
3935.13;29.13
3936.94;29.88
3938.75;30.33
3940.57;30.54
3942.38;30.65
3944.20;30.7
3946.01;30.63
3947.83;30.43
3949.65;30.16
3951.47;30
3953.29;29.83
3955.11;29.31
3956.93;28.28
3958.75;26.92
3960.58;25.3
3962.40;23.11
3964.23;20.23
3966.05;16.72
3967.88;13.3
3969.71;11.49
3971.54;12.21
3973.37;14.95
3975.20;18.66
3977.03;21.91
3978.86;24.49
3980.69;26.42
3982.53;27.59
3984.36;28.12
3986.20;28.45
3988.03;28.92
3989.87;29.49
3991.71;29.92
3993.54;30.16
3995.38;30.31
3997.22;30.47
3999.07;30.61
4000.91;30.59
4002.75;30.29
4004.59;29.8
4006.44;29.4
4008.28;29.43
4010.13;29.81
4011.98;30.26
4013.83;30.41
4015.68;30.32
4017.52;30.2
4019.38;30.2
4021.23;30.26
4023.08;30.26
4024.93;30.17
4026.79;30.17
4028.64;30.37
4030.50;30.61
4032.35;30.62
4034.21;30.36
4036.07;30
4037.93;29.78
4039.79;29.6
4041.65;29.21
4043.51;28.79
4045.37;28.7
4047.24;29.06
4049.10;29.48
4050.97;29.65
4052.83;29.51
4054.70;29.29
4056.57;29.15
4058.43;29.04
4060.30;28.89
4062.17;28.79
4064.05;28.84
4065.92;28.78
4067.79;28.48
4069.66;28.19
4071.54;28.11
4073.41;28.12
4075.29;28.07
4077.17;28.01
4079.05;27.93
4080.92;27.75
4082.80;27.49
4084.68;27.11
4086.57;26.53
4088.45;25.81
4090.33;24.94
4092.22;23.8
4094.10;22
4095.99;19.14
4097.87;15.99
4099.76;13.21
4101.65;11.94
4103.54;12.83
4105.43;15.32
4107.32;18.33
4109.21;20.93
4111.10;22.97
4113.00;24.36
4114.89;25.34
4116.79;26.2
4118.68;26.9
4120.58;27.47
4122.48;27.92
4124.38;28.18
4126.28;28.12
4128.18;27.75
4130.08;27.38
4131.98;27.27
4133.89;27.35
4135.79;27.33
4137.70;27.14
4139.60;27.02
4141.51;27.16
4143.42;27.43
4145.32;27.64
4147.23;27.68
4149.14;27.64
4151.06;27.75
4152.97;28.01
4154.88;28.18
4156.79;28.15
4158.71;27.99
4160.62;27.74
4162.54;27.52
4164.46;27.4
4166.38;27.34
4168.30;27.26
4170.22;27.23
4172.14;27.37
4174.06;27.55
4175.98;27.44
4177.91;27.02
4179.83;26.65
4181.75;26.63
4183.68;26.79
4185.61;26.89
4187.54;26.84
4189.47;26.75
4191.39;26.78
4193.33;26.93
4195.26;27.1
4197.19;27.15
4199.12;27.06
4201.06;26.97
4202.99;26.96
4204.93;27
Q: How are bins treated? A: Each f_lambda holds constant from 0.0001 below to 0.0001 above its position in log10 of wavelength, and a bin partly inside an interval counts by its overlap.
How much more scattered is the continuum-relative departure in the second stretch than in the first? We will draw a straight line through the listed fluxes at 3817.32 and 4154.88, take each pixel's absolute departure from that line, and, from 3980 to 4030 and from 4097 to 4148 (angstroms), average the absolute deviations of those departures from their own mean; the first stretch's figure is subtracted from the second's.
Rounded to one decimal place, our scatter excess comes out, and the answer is 4.2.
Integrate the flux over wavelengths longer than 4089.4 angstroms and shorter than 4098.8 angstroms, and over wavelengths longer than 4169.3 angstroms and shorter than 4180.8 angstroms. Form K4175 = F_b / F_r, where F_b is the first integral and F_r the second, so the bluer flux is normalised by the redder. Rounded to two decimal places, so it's 0.64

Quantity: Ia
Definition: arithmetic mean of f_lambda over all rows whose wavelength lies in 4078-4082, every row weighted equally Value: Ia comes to 28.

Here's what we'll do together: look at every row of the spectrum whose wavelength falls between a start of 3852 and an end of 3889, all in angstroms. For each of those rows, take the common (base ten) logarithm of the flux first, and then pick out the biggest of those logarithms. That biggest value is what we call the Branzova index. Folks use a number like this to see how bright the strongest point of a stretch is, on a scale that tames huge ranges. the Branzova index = 1.50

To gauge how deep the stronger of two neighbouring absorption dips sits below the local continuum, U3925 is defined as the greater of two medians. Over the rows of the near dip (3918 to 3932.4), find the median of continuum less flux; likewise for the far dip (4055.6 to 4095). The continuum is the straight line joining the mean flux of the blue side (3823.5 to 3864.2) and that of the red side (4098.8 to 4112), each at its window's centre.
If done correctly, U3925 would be -8.5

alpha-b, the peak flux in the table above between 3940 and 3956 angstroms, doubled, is 61.4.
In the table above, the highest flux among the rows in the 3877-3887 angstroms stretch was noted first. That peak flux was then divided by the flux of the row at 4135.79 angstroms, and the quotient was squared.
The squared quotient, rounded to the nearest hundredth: 1.08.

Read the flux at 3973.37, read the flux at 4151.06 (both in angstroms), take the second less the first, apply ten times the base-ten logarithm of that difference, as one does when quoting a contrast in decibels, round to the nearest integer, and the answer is 11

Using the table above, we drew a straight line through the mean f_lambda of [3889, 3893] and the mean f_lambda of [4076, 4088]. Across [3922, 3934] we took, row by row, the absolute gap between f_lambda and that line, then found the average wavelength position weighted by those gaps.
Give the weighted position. 3927.5 angstroms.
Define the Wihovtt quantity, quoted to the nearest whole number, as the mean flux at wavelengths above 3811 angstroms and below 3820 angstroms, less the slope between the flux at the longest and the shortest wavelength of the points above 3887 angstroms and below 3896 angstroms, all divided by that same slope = 23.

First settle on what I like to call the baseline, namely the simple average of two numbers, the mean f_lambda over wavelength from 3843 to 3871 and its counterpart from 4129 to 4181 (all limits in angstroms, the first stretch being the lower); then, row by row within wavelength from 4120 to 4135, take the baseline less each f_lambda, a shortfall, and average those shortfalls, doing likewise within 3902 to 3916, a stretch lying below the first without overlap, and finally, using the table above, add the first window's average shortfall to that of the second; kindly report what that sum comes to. -0.7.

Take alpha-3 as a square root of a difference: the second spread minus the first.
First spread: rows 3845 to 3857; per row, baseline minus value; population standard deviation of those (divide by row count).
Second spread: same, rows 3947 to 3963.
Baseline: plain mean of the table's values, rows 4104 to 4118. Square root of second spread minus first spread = 1.1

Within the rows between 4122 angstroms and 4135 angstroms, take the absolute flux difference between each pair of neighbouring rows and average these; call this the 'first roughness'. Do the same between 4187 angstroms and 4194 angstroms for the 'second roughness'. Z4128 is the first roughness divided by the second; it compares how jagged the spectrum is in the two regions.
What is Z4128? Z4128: 2.3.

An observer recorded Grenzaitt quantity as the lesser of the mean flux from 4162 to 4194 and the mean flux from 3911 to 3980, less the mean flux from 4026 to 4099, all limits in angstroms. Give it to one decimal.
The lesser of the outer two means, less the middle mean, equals -1.1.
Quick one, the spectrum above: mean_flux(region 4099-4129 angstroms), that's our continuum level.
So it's 22.4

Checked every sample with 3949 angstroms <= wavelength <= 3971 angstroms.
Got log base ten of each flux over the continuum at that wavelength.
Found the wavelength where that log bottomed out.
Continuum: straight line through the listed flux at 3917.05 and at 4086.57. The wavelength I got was 3969.71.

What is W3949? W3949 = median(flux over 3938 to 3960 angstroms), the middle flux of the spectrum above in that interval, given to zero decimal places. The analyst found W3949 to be 30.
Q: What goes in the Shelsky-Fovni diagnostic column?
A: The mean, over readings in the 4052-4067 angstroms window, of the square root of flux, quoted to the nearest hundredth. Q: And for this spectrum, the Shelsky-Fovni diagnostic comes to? 5.39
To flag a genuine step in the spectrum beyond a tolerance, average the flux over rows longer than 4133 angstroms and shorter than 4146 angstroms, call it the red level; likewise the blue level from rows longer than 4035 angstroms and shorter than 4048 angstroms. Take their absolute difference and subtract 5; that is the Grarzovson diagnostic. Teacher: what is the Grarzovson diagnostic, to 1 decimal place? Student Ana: -3.0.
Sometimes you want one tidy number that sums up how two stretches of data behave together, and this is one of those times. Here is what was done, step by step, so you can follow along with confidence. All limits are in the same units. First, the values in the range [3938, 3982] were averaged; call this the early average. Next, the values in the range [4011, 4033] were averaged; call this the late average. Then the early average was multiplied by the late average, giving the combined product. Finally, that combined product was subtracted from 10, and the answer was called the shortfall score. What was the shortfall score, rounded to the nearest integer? -731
